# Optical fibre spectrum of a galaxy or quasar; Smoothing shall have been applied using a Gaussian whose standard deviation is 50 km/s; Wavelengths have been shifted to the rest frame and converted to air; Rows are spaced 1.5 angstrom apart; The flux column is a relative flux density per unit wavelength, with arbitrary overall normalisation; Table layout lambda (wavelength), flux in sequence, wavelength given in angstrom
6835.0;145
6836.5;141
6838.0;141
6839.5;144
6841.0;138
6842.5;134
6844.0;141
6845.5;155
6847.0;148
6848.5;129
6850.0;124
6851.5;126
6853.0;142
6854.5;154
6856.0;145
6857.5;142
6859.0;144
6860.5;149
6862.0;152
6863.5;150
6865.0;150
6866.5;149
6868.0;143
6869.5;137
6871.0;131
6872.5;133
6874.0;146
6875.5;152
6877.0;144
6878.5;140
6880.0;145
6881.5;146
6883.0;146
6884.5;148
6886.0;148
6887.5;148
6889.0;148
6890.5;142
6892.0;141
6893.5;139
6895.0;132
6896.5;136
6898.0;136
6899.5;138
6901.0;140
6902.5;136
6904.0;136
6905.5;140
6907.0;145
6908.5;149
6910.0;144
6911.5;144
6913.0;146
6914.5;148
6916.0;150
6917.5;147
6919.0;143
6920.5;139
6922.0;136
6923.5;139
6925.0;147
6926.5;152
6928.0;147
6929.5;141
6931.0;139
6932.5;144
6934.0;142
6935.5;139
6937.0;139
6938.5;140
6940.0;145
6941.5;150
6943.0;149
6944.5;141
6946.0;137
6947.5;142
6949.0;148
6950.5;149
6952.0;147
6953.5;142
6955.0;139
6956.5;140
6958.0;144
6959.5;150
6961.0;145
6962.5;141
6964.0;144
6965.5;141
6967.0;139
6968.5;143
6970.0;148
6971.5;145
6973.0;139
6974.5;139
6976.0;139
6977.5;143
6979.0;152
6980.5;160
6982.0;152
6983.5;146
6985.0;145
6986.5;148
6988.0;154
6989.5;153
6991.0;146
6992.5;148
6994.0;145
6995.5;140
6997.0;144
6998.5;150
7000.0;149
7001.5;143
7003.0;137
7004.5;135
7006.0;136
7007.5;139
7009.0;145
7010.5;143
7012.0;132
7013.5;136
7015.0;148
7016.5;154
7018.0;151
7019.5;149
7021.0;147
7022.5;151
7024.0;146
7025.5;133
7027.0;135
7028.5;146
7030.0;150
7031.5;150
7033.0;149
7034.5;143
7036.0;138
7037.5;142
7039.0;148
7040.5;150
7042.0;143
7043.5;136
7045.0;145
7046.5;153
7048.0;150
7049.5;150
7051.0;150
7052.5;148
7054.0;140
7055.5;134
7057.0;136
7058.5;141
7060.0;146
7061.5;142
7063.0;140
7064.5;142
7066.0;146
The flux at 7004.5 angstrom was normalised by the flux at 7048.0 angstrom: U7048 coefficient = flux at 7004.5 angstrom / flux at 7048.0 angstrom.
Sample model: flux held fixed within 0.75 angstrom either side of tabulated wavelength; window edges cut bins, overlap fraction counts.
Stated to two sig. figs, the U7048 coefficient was 0.90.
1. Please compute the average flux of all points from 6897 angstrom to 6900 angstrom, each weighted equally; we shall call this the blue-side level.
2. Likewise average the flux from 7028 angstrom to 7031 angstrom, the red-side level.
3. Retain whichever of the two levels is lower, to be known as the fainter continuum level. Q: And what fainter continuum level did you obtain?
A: 137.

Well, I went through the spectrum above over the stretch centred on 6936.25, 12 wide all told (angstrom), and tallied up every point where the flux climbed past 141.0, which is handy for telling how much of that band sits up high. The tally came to 4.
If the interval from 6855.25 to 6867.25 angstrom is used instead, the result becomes 8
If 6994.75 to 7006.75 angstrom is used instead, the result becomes 4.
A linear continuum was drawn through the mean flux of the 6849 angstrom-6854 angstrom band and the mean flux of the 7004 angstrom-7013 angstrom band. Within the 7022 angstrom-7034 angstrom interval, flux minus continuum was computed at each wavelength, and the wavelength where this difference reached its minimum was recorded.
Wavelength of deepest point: 7025.5 angstrom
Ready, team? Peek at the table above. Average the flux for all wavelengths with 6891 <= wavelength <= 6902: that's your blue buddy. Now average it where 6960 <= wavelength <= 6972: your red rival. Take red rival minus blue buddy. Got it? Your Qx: 6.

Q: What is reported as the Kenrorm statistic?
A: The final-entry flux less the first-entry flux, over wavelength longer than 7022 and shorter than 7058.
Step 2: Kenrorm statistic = -15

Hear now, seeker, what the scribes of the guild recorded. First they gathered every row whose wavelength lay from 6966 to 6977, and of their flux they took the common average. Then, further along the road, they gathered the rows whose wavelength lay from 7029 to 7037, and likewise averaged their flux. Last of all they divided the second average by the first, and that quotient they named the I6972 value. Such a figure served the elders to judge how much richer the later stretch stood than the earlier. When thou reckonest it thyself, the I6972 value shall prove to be 1.03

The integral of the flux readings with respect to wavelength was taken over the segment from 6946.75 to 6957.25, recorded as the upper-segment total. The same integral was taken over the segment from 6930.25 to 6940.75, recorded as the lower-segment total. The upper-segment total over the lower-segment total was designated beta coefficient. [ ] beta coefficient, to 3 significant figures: 1.02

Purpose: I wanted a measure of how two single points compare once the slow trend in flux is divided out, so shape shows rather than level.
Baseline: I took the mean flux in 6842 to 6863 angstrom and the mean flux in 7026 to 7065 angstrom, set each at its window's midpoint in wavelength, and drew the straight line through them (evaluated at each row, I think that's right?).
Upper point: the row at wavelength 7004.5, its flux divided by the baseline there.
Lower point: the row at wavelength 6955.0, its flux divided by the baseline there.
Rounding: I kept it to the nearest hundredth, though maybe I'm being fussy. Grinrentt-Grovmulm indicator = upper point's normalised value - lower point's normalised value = -0.03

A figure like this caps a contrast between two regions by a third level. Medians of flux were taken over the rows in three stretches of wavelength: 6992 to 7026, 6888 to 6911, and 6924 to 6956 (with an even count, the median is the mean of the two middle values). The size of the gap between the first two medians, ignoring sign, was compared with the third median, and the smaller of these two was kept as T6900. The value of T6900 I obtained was 5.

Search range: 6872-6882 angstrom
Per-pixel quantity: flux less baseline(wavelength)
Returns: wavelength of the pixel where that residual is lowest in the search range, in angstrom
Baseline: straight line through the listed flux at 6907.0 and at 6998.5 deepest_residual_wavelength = 6872.5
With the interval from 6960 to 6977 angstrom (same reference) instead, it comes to 6976.0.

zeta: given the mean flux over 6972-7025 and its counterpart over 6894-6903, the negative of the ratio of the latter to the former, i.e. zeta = -0.94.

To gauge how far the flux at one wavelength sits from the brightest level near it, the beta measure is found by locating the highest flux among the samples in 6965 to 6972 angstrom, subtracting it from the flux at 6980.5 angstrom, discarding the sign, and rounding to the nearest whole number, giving 12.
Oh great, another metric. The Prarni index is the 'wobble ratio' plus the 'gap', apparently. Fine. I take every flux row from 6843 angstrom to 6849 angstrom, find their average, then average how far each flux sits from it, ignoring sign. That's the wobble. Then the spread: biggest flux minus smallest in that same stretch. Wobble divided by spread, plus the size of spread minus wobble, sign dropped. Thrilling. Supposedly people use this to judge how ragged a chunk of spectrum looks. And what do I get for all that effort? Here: 18.1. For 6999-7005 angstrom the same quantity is 9.4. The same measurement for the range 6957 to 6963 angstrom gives 6.8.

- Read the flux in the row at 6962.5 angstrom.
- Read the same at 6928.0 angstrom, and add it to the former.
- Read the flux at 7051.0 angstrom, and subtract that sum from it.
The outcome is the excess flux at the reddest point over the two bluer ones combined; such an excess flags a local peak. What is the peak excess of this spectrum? -138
